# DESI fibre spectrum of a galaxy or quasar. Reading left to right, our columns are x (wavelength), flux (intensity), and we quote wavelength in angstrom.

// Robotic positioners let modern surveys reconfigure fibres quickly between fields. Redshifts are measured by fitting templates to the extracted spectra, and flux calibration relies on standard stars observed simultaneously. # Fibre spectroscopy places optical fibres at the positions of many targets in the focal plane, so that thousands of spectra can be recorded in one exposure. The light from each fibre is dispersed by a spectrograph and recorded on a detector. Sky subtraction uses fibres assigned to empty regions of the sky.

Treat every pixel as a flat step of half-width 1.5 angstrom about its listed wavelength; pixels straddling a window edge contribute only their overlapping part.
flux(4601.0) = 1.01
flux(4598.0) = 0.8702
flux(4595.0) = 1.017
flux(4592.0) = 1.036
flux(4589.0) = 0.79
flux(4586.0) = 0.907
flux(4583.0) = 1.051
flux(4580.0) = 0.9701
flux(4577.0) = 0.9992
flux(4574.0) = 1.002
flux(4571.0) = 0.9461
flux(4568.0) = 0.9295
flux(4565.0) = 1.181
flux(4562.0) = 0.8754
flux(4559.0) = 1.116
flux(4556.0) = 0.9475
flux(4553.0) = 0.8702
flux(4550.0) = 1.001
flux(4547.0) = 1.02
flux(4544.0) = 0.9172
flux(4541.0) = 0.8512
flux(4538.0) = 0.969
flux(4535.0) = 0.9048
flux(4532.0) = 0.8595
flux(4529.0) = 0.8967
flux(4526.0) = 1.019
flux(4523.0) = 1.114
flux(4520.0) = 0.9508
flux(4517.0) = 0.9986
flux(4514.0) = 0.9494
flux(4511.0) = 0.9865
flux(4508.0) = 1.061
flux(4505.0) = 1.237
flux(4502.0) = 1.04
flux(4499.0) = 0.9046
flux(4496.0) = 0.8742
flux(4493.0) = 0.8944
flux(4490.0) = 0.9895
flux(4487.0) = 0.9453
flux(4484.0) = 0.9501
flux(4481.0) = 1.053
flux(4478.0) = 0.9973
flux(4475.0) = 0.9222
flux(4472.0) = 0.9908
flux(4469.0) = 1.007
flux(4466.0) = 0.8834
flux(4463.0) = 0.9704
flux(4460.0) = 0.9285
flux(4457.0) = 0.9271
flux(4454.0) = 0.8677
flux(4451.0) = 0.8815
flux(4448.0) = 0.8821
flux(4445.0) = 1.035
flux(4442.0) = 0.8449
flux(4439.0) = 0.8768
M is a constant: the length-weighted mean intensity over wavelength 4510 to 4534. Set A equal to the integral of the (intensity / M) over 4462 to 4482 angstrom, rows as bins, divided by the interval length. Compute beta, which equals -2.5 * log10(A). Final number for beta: -0.003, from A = 1.00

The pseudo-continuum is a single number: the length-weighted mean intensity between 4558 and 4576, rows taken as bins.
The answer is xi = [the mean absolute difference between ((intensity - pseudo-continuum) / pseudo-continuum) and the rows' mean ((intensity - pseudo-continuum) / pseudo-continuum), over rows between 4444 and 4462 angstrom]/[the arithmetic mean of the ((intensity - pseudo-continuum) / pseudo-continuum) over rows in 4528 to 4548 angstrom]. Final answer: -0.5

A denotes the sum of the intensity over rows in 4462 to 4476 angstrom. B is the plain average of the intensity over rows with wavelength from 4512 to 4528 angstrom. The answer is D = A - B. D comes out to 3.77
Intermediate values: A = 4.77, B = 1.01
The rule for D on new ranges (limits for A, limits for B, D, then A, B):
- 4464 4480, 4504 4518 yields 3.75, 4.80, 1.05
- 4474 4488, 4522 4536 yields 3.91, 4.87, 0.96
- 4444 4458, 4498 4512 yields 3.55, 4.59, 1.05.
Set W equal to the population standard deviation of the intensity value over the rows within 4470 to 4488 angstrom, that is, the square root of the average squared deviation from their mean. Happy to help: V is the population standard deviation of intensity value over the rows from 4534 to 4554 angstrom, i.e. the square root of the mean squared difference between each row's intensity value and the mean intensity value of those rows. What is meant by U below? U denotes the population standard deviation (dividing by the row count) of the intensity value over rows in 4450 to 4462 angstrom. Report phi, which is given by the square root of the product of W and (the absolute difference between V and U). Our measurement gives 0.038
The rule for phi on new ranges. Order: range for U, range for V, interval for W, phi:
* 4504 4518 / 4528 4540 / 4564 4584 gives 0.070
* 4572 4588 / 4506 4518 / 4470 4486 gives 0.018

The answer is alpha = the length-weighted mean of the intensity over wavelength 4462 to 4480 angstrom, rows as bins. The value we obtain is 0.96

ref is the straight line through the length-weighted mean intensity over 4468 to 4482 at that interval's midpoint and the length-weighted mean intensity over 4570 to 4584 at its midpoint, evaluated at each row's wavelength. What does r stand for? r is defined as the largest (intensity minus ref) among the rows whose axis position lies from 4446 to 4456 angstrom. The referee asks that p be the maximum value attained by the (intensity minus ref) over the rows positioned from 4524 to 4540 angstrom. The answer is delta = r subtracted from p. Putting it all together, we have 0.135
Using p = 0.03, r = -0.11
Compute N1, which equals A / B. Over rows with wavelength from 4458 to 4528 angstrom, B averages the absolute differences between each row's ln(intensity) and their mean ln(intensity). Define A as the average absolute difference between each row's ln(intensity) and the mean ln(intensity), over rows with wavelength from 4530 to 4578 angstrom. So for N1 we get 1.21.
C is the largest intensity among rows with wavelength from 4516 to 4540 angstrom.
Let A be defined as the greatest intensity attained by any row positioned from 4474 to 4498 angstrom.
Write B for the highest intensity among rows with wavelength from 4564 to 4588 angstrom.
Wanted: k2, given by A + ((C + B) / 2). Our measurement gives 2.20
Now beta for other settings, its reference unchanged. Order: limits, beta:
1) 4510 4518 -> -0.007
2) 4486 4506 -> -0.009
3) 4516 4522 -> -0.016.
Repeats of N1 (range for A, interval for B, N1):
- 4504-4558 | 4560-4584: 1.12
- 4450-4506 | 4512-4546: 1.06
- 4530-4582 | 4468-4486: 1.95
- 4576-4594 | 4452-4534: 1.26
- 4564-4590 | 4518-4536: 1.02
